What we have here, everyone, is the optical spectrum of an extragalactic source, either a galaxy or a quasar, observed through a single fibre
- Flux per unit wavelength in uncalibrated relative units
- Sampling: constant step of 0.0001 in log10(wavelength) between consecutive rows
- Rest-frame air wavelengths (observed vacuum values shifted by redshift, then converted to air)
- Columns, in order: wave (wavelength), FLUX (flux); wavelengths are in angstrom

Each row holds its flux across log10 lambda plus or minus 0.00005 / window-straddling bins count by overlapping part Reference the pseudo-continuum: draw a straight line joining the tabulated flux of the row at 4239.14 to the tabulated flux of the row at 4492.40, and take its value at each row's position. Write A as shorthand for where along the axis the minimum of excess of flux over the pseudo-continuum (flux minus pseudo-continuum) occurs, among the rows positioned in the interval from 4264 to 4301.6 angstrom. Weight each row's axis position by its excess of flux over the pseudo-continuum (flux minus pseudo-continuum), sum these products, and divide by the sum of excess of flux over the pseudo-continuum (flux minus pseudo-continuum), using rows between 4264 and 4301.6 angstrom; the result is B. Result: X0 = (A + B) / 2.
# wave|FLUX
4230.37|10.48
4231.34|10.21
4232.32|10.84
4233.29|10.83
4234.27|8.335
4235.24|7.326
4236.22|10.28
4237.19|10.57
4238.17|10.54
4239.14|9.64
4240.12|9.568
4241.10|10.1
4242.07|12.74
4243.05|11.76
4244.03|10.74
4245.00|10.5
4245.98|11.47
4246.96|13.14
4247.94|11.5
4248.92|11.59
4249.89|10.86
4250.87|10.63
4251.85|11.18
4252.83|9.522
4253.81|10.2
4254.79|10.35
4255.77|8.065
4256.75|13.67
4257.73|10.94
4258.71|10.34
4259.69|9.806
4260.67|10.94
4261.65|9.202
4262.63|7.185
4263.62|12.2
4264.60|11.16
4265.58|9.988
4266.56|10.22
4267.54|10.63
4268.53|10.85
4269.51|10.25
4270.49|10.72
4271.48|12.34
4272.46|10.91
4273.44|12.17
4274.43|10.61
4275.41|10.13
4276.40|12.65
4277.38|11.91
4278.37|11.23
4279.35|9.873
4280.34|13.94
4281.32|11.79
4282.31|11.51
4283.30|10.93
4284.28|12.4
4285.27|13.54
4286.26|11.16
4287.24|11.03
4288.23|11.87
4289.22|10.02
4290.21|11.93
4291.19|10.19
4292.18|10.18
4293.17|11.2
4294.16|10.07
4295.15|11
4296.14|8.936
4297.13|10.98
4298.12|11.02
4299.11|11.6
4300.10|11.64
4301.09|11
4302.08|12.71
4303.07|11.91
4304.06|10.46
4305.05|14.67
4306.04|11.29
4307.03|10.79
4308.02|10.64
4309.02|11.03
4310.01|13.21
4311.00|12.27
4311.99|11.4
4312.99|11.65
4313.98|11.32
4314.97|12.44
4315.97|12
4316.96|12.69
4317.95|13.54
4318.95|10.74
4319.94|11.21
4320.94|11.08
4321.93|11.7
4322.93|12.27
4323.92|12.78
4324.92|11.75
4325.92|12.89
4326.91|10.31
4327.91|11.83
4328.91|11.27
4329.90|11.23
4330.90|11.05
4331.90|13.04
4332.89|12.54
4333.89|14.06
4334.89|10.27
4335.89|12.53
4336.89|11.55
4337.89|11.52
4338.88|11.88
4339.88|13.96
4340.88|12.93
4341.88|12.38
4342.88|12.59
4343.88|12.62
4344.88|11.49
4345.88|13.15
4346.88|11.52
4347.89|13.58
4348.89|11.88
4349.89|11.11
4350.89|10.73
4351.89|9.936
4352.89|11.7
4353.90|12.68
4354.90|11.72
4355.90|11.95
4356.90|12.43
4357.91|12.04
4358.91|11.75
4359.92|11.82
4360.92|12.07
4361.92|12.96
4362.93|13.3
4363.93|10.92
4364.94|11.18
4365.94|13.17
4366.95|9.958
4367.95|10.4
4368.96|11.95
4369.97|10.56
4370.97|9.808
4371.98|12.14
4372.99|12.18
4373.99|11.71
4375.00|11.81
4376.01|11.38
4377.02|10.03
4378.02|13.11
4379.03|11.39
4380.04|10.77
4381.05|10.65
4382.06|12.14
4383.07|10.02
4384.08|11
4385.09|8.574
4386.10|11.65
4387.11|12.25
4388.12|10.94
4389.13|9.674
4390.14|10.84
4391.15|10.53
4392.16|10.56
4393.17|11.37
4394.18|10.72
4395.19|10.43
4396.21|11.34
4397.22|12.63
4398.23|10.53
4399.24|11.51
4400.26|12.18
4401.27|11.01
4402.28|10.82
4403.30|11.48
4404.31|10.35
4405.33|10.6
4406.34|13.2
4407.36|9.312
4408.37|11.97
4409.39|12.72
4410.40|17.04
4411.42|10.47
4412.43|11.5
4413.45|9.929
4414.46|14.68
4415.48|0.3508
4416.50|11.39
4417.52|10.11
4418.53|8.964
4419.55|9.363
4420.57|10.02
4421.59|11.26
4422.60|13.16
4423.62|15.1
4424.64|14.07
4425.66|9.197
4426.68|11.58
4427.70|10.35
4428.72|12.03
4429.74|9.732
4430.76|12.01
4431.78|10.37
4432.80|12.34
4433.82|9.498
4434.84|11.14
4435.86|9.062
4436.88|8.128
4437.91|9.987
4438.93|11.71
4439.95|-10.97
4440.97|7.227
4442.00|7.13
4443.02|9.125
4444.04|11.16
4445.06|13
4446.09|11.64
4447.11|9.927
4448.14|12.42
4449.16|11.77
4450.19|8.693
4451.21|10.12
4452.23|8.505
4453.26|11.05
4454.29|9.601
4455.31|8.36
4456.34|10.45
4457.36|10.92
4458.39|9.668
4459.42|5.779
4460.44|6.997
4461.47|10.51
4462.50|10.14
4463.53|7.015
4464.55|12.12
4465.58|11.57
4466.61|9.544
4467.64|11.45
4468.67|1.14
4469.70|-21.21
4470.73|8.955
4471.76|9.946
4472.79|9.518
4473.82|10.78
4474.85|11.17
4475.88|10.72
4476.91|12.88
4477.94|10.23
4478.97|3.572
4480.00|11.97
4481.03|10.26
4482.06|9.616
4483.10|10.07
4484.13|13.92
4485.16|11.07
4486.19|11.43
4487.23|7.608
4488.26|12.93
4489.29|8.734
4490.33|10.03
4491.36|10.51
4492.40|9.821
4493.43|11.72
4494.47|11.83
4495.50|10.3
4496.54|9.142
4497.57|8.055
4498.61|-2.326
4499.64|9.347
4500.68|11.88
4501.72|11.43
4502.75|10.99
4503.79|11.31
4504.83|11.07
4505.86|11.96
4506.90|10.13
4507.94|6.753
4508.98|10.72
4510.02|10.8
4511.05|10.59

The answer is 4289.4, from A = 4296.14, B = 4282.7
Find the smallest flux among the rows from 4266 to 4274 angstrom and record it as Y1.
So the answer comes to 10.22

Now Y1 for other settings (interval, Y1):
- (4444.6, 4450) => 9.927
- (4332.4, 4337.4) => 10.27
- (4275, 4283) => 9.873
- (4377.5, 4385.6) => 8.574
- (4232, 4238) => 7.326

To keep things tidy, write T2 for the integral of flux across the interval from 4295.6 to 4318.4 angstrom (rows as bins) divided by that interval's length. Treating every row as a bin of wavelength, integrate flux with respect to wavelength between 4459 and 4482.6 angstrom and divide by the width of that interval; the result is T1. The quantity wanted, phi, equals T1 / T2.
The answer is 0.69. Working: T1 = 8.0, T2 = 11.7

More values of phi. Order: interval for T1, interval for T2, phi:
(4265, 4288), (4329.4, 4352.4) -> 0.94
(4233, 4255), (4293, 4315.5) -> 0.92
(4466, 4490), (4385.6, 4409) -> 0.77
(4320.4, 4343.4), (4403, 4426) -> 1.08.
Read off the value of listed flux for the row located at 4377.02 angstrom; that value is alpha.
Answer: 10.03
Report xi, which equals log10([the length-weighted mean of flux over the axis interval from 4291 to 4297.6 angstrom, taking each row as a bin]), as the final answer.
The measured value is 1.02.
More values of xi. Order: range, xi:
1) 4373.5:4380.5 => 1.06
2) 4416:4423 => 1.02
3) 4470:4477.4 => 0.98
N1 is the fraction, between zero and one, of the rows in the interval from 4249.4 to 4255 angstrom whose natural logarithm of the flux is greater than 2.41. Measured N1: 0.2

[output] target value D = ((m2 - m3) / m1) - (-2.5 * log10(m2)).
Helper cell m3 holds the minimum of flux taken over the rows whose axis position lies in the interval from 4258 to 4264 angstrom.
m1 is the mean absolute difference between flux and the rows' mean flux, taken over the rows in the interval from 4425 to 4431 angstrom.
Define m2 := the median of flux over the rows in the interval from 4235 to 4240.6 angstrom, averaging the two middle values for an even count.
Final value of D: 5.1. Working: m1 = 1.1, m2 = 10.0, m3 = 7.185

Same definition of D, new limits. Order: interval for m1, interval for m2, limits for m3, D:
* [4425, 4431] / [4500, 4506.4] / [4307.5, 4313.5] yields 3.3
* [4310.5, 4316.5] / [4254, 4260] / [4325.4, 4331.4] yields 2.6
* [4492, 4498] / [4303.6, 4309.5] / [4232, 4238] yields 5.7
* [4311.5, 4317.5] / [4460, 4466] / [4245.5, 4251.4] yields 1.9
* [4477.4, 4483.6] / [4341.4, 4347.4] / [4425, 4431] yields 4.5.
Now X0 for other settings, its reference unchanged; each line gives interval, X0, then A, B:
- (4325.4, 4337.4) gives 4333.3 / 4334.89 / 4331.7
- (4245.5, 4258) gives 4253.2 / 4255.77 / 4250.7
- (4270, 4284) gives 4278.2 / 4279.35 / 4277.1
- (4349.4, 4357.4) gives 4353.0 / 4351.89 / 4354.1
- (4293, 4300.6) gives 4296.7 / 4296.14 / 4297.3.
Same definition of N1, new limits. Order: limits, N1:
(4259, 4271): 0.2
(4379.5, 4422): 0.4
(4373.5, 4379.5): 0.8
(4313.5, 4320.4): 0.9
